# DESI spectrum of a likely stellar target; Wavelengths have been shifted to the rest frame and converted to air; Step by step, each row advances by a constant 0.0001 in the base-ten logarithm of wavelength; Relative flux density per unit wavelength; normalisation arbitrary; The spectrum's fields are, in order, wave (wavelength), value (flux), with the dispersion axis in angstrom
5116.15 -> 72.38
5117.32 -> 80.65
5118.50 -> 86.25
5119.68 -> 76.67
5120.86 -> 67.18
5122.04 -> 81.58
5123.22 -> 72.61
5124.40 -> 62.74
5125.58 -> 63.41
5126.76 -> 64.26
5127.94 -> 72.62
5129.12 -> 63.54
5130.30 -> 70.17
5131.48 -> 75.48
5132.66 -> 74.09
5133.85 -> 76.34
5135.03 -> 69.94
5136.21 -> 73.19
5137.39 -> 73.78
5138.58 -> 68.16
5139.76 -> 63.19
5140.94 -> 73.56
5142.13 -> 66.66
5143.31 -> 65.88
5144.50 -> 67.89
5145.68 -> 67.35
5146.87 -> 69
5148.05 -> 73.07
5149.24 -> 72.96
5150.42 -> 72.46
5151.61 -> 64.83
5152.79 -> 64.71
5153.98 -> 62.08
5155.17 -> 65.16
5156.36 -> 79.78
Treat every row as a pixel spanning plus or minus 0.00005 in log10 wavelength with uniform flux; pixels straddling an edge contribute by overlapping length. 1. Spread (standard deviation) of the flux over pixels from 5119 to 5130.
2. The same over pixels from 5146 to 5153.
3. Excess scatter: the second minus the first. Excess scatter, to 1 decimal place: -2.8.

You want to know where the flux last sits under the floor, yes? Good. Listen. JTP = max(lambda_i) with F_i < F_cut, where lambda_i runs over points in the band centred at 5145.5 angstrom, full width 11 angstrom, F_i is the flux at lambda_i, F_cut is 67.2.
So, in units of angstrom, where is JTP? 5143.31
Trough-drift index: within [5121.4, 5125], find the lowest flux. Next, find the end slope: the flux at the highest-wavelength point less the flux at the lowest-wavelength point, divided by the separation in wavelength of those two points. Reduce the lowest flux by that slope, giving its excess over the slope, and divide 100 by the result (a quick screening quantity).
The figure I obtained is 1.41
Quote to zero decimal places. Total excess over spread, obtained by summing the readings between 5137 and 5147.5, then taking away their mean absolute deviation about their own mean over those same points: 613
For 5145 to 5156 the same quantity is 608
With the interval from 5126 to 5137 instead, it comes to 636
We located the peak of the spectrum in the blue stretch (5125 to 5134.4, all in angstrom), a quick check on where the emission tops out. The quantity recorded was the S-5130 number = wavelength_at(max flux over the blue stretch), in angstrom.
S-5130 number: 5133.85 angstrom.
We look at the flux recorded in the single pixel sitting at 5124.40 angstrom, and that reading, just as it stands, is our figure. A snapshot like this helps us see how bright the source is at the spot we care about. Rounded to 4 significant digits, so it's 62.74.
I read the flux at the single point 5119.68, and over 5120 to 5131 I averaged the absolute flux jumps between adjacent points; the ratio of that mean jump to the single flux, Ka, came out 0.096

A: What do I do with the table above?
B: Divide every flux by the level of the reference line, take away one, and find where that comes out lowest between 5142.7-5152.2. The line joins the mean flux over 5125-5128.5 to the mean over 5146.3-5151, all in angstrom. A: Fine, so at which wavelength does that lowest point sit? 5151.61 angstrom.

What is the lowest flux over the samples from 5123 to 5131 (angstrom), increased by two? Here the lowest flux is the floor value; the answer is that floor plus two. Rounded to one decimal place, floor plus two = 64.7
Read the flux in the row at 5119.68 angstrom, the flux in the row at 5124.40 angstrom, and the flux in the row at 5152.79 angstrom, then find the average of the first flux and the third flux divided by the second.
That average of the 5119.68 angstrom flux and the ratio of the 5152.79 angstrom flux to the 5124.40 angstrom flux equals 38.9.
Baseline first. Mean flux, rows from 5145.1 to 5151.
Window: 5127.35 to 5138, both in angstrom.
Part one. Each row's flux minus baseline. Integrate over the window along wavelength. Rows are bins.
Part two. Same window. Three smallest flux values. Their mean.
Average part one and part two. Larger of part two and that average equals 67.9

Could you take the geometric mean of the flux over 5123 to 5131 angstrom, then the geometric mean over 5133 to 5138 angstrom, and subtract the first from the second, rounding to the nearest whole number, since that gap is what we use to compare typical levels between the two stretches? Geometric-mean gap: 6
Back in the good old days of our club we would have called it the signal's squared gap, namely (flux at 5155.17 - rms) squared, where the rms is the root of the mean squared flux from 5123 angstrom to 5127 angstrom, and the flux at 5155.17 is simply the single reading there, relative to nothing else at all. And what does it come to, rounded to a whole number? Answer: 1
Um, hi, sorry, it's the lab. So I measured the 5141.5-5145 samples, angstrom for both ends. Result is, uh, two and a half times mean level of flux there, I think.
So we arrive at 167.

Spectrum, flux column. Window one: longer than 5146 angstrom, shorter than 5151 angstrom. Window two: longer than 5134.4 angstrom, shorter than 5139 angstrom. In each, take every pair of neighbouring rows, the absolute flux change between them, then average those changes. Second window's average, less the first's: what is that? 1.6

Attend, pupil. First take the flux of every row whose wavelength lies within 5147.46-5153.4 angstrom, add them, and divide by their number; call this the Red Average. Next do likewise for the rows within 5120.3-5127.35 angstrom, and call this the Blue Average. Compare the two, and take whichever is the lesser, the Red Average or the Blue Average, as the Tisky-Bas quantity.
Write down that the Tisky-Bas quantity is 68.6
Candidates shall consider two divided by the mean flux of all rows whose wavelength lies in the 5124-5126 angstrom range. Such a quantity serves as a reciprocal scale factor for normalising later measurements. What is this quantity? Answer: 0.0317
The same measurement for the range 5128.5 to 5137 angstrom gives 0.0278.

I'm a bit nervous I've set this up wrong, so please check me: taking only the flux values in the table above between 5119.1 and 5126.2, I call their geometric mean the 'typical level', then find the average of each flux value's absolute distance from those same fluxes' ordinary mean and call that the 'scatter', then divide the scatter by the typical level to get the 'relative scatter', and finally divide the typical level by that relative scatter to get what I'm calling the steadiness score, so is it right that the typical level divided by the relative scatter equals 792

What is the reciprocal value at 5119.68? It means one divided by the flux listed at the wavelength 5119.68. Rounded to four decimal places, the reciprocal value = 0.0130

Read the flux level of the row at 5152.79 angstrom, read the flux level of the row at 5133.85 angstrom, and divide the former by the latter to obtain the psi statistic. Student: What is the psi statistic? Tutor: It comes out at 0.85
